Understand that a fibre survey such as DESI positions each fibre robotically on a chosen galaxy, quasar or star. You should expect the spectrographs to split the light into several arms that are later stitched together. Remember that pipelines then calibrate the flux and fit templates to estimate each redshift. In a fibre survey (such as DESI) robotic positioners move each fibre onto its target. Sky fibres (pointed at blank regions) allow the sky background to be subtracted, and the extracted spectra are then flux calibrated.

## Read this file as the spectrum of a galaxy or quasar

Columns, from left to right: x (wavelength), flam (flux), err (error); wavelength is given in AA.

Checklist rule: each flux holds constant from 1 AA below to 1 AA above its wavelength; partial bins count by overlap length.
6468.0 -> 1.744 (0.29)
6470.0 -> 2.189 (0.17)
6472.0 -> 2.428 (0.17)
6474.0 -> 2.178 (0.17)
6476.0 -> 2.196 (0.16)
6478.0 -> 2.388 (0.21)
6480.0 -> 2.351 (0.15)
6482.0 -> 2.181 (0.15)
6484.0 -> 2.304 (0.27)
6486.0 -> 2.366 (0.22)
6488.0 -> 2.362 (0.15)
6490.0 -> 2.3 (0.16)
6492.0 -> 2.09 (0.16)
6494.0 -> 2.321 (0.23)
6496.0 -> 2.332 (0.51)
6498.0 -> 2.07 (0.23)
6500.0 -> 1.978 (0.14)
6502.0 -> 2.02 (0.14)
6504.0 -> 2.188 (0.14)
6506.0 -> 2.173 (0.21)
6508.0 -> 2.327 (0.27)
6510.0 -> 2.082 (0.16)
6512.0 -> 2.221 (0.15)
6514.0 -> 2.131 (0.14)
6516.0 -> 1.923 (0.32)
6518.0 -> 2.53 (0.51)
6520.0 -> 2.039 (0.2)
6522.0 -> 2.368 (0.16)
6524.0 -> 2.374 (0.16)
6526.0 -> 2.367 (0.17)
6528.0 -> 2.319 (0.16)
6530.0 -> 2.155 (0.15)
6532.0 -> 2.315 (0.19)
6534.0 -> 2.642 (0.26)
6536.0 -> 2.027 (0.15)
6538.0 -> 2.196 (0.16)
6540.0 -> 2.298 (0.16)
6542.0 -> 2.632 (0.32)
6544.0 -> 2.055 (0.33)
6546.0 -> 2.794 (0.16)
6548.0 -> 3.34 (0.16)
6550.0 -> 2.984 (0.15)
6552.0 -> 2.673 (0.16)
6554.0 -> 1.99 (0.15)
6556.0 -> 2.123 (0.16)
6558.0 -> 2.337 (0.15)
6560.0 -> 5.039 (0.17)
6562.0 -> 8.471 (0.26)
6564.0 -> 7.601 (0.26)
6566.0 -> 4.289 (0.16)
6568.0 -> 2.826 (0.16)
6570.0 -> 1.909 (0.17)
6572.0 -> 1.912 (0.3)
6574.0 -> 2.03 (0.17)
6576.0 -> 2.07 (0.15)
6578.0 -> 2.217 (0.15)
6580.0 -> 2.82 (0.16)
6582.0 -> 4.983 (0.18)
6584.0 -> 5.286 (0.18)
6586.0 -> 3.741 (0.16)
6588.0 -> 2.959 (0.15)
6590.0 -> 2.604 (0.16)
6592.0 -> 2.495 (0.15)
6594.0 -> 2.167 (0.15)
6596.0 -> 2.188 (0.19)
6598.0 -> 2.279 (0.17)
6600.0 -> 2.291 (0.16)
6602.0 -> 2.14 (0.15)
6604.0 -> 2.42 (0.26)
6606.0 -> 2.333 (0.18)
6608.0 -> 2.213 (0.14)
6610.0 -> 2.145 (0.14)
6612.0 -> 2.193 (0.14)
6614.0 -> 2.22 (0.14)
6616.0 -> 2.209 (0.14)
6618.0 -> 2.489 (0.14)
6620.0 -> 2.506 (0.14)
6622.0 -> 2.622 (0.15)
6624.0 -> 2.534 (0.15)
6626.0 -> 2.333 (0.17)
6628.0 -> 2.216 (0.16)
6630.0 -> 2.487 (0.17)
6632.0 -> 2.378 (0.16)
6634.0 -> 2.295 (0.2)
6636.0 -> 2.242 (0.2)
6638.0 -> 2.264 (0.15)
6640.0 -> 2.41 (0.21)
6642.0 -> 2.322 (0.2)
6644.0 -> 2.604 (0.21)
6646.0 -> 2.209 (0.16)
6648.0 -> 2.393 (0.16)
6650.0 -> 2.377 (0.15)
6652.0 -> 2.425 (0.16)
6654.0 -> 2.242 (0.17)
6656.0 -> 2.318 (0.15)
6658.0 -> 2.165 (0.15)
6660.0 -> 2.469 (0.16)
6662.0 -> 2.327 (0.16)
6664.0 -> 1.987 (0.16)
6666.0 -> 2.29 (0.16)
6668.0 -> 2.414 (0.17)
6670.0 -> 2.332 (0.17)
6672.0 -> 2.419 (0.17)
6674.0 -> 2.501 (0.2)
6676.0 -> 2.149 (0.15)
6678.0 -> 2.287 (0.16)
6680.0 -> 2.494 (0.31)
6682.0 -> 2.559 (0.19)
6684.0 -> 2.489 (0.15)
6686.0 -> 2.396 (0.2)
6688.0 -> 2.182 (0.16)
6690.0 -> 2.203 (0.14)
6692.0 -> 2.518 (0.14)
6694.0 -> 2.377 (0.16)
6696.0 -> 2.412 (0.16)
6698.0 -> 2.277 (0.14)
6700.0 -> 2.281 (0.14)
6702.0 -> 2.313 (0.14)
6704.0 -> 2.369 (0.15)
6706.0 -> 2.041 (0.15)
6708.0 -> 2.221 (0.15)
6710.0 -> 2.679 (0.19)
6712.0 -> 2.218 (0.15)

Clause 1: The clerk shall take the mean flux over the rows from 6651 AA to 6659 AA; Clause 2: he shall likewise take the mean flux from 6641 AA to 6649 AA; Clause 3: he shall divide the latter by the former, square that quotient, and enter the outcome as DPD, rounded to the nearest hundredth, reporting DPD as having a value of 1.08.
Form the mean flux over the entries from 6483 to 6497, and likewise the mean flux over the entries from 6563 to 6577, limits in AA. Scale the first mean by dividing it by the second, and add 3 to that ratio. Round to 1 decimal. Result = 3.7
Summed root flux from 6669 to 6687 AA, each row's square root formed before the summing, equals 13.9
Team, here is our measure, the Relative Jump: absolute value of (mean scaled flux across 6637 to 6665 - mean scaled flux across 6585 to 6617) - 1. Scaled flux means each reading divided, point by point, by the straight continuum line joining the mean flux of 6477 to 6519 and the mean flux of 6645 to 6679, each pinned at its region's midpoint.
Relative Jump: -0.95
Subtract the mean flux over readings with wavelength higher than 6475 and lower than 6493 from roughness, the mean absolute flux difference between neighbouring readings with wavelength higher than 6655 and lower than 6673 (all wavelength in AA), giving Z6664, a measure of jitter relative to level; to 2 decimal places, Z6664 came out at -2.09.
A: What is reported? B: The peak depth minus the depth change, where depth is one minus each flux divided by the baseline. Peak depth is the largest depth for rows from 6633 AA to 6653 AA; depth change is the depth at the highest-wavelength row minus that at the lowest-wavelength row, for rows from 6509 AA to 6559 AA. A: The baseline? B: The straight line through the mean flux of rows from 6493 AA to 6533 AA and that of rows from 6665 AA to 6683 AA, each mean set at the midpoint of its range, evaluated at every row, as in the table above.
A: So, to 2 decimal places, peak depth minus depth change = 0.15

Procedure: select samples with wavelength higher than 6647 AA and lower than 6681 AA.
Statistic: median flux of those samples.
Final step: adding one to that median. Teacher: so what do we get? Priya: 3.33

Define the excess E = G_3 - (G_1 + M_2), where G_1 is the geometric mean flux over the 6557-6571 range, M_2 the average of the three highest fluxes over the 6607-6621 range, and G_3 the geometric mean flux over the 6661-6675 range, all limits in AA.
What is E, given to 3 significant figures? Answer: -4.13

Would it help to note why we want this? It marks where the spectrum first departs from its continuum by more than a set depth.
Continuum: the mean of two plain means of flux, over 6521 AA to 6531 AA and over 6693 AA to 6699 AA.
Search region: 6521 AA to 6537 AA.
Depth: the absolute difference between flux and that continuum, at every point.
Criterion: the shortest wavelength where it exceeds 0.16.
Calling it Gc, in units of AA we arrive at 6530.0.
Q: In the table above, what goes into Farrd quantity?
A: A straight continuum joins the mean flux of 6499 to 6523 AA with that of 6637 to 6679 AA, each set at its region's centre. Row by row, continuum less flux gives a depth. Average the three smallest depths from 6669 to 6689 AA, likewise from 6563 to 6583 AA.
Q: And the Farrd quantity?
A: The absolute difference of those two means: 3.2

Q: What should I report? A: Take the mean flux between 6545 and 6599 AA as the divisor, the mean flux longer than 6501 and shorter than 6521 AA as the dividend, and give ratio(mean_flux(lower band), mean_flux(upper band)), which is 0.66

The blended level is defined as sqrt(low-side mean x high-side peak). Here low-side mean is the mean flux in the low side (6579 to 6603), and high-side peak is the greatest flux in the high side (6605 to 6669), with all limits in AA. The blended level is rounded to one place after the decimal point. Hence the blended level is 2.8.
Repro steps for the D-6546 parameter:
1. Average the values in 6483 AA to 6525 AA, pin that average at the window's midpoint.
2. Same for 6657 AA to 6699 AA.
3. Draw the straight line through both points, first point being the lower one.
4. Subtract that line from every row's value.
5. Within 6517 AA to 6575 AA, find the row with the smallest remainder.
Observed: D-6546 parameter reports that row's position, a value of 6570.0 AA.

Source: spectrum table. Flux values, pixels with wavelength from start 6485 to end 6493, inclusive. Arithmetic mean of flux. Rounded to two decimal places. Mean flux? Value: 2.28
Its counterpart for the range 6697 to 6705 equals 2.31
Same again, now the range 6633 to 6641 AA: 2.30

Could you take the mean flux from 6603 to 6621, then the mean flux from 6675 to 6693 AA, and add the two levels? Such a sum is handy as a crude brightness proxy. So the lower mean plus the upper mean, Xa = 4.7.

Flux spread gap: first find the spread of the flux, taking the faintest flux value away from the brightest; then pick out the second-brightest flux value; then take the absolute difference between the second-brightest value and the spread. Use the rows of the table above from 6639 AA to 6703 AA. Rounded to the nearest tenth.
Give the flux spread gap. 1.9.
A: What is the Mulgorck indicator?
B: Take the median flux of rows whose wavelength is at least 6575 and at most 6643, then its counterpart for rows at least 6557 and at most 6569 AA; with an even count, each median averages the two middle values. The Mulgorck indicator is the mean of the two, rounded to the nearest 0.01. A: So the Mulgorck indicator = 3.50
